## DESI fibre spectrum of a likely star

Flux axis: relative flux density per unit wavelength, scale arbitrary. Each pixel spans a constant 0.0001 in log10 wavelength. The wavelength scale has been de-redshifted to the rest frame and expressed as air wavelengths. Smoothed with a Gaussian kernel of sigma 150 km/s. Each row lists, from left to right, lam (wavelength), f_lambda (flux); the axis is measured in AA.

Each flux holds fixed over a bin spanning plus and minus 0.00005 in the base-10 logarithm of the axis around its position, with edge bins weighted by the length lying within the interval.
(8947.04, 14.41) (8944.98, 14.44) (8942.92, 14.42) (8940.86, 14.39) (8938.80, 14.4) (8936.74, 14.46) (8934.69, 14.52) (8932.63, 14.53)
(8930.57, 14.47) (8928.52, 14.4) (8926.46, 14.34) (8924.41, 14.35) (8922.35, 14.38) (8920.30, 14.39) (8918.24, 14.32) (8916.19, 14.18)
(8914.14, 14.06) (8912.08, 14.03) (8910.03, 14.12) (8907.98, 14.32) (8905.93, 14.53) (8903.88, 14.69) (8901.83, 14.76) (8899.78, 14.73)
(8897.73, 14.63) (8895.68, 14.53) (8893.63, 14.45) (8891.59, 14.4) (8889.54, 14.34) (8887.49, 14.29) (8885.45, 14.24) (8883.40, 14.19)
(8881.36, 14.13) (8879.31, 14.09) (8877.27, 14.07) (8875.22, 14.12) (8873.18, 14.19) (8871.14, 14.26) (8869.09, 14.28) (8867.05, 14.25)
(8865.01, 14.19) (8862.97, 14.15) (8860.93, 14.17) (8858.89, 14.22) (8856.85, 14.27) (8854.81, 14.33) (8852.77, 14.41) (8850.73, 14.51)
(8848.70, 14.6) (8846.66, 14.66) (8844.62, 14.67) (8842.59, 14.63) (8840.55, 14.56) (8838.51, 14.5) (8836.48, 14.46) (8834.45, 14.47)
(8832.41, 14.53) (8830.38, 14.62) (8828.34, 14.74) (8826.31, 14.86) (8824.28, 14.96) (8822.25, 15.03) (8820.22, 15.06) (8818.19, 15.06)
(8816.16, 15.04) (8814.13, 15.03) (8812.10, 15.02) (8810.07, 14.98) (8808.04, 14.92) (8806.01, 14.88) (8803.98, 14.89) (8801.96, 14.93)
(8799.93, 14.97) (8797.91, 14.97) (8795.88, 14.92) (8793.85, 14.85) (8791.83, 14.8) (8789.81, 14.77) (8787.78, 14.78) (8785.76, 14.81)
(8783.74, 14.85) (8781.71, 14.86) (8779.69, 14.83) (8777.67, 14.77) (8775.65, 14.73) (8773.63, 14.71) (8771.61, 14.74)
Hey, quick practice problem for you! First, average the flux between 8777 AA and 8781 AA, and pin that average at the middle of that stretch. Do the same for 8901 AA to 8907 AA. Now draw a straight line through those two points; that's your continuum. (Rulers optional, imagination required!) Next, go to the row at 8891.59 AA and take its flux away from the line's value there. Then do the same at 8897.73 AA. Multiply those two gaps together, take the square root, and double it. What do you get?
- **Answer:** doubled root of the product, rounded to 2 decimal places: 0.20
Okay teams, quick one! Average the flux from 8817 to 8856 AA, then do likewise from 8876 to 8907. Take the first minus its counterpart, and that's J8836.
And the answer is 0.3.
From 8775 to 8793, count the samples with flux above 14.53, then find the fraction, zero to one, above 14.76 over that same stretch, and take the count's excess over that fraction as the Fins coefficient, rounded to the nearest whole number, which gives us 8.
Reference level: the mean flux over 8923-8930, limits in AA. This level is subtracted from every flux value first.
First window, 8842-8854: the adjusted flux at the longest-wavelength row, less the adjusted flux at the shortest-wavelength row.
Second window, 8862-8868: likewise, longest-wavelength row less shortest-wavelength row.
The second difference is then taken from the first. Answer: -0.3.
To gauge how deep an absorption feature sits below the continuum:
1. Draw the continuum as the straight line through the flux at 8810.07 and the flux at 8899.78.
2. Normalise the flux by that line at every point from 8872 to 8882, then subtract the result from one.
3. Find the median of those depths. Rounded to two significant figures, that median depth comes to 0.046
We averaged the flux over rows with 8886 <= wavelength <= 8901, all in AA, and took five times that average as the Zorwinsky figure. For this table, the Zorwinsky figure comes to 72.4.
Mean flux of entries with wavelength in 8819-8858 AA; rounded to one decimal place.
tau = 14.6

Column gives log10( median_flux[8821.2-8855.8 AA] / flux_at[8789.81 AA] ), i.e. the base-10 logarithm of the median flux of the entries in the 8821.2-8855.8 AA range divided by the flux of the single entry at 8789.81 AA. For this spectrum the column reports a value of -0.0050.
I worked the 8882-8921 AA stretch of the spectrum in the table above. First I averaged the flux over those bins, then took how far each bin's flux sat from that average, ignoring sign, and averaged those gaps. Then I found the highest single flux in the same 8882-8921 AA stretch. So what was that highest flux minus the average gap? 14.6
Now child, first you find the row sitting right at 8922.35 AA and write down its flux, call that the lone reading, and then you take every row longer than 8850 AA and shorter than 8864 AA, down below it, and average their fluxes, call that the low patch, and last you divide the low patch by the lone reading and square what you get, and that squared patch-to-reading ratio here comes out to 0.99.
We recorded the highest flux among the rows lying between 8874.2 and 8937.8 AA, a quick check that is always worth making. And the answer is 14.76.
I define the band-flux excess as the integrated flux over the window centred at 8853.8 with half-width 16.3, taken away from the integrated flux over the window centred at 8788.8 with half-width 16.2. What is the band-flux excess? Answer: 11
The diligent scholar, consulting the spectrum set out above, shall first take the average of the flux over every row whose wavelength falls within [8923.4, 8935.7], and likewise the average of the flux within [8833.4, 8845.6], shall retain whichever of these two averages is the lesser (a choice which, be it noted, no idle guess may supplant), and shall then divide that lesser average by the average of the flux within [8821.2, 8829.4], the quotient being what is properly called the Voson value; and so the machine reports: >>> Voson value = 0.97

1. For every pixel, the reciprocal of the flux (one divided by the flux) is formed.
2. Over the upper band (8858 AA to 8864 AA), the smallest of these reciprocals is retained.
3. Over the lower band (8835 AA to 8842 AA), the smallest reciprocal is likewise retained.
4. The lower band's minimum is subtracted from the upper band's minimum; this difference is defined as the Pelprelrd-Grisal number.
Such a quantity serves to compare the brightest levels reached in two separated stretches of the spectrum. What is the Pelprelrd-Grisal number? 0.0016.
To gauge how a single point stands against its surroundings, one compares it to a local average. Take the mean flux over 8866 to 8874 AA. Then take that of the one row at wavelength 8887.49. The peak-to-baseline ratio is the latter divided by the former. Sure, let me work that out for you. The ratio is 1.003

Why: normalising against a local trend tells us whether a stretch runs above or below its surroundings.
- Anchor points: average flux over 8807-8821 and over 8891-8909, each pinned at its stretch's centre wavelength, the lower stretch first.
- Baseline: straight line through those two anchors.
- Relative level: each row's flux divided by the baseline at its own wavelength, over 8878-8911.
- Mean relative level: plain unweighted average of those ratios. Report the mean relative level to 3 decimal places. 0.987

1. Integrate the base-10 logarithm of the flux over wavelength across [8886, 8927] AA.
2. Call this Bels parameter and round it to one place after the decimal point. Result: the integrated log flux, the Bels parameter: 47.5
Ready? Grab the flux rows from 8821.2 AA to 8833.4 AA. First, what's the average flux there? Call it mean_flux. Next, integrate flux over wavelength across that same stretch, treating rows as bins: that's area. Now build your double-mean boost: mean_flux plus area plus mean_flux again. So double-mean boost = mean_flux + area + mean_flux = 210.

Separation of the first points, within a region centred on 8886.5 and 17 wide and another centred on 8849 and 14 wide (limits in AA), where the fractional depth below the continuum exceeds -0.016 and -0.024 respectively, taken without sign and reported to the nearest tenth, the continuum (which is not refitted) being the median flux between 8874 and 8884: 26.5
